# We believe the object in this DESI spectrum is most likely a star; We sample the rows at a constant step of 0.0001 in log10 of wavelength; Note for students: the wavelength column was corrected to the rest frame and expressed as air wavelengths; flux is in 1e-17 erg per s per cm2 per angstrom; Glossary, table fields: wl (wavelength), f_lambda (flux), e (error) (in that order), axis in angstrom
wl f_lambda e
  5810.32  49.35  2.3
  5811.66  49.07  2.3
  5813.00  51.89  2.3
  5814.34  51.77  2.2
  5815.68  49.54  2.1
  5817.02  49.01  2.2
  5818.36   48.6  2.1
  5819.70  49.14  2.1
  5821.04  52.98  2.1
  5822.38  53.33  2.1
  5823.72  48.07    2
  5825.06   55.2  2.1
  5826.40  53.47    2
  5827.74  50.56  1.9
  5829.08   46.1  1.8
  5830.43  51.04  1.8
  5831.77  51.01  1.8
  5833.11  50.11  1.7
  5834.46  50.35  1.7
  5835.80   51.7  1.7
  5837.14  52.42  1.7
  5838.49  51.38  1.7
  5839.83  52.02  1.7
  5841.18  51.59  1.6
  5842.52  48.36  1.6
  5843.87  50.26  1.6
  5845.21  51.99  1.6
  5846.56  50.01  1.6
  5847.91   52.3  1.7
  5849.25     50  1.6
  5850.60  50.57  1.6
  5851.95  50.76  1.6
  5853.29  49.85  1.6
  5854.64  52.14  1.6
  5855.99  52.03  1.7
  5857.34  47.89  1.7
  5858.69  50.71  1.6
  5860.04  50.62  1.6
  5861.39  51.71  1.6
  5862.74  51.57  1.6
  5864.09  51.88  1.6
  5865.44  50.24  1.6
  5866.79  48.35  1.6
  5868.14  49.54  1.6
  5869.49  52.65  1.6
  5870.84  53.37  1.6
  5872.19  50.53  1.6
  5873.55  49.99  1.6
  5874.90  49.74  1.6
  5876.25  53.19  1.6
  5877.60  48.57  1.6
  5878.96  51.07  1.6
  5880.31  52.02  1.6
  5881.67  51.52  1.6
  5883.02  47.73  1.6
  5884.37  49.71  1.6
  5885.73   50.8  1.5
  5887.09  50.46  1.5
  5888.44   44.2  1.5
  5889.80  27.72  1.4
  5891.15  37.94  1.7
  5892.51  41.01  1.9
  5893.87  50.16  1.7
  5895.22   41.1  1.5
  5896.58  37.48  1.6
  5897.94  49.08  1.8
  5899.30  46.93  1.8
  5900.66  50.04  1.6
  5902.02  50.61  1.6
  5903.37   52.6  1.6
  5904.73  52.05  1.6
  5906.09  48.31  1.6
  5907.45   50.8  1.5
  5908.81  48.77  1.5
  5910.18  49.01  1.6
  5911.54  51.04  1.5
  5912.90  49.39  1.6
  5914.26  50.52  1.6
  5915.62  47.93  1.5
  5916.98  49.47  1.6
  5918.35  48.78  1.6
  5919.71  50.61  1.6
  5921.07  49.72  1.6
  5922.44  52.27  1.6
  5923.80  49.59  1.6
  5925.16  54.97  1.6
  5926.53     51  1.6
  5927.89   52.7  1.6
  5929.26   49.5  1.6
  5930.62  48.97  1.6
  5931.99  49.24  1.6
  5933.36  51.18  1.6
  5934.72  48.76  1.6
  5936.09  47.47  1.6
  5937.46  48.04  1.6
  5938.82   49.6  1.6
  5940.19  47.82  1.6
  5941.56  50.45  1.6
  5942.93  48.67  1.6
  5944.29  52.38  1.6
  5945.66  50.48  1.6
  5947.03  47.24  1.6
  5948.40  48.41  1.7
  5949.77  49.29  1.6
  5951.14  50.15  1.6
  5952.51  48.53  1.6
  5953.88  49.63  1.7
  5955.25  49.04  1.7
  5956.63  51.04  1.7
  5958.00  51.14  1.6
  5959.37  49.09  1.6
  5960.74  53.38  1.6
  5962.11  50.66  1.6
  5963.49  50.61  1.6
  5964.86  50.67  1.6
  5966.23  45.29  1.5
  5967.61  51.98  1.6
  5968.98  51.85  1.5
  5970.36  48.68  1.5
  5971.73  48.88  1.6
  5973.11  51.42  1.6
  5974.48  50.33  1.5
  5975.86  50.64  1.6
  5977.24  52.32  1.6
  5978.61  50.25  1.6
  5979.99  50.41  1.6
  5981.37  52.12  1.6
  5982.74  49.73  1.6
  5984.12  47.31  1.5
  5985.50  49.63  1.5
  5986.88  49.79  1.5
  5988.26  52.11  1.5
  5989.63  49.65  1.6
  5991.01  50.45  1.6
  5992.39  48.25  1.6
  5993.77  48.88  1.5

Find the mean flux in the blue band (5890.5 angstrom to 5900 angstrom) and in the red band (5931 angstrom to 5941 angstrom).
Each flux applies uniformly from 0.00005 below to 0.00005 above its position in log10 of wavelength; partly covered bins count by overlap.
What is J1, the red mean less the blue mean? 5.5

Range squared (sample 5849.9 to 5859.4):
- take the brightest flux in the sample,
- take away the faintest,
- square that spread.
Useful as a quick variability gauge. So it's 18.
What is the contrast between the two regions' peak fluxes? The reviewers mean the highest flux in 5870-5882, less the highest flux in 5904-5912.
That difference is 1.3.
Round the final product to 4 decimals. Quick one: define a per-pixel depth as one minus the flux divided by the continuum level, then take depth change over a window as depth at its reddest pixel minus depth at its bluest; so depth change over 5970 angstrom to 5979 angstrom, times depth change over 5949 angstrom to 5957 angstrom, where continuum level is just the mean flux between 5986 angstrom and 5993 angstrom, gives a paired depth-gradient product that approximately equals 0.0011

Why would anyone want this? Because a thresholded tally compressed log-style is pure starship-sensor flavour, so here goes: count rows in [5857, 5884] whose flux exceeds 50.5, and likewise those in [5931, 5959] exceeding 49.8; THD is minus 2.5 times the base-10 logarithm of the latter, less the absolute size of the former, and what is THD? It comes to -14.1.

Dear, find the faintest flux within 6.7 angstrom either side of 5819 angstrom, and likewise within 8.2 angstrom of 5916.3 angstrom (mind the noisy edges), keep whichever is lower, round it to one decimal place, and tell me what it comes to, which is 47.9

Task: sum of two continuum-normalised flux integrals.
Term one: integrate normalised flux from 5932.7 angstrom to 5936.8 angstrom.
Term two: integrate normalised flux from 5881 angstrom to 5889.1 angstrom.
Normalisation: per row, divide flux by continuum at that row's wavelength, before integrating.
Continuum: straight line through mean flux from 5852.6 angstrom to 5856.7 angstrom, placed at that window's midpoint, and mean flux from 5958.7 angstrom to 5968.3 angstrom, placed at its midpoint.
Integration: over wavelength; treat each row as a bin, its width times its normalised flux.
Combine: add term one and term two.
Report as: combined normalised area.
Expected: 12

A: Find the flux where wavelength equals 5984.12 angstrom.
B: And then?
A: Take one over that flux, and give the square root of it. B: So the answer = 0.145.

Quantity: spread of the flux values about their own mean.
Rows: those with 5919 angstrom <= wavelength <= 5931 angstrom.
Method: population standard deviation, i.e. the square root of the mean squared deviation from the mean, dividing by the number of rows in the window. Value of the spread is 1.84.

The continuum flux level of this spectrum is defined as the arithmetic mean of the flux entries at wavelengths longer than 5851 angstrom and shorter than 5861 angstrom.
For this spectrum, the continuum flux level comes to 50.6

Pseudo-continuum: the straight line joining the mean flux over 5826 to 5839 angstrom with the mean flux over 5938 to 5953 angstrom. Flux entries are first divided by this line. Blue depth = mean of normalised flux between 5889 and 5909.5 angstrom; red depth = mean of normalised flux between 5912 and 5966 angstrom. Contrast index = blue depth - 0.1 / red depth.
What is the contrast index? 0.815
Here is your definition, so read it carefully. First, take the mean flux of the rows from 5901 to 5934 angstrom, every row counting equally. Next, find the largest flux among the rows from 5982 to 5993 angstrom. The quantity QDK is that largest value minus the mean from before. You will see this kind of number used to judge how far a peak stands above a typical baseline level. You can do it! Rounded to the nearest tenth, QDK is 1.7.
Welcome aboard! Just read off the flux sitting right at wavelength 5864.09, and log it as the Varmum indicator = 51.88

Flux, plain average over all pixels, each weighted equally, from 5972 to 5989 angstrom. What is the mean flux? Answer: 50.5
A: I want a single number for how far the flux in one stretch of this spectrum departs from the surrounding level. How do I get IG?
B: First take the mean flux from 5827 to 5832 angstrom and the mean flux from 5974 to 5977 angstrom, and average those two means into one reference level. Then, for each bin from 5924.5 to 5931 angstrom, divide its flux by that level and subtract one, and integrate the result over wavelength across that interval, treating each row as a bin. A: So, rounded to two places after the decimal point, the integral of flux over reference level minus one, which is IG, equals 0.18 angstrom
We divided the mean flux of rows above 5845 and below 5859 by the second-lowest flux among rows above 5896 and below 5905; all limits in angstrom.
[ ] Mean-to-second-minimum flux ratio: 1.08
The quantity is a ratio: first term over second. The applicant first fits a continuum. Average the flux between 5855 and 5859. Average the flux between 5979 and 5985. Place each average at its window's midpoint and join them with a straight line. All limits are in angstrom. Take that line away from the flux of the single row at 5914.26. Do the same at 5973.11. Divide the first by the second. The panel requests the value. 0.3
